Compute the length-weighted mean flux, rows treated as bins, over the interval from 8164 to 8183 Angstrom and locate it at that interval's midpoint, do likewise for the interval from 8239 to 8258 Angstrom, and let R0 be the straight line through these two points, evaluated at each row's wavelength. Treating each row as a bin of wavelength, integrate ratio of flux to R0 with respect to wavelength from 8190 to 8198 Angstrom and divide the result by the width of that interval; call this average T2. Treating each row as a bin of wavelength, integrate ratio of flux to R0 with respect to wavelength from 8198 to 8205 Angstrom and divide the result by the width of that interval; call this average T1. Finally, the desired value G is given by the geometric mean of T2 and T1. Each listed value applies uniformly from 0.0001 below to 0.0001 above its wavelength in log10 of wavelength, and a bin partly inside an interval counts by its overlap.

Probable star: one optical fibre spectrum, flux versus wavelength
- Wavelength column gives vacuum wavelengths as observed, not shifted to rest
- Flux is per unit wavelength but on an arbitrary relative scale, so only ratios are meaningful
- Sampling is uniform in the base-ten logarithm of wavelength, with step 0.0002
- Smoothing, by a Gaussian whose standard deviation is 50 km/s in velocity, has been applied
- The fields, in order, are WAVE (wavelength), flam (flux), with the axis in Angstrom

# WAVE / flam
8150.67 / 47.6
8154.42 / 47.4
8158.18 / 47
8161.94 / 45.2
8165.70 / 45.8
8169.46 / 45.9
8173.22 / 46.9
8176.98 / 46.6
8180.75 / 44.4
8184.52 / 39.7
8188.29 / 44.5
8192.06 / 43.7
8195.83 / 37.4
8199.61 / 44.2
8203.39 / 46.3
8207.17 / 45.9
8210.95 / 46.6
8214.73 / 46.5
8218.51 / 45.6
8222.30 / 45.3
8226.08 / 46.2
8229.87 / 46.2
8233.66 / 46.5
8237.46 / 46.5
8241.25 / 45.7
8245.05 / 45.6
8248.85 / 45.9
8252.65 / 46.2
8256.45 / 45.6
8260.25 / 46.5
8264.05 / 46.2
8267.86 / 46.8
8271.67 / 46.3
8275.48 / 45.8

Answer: 0.94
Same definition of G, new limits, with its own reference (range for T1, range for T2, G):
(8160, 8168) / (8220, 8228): 1.00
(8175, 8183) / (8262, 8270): 1.00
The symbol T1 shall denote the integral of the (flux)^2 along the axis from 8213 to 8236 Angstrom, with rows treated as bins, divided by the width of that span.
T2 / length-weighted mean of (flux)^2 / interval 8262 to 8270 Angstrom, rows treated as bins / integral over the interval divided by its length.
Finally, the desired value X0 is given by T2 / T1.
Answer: 1.02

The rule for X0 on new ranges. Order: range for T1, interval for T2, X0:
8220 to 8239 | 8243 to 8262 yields 0.99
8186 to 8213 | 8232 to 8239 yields 1.11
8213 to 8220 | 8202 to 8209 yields 1.00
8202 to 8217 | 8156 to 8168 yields 0.99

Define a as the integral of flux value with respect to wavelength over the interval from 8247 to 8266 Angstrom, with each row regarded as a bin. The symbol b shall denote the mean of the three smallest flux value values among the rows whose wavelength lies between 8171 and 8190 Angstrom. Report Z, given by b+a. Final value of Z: 919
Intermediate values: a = 876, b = 42.9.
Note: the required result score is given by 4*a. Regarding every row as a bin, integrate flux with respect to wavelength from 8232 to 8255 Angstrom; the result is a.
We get 4235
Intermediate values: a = 1059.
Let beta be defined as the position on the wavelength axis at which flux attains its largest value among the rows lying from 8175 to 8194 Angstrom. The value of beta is 8176.98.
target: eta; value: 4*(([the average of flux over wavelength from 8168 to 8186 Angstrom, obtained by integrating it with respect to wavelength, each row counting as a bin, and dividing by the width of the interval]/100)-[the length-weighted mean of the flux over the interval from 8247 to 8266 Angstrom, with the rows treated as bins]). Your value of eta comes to -182.6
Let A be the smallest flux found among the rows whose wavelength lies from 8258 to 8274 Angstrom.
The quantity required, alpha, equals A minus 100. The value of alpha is -53.8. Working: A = 46.2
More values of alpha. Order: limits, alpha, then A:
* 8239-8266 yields -54.4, 45.6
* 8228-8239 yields -53.8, 46.2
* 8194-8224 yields -62.6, 37.4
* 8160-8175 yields -54.8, 45.2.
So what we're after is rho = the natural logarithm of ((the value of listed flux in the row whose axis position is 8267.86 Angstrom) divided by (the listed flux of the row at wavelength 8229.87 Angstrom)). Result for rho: 0.013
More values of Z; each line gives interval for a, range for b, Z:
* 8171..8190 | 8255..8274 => 891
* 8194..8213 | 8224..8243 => 884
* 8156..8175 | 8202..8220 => 923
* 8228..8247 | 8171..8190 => 918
